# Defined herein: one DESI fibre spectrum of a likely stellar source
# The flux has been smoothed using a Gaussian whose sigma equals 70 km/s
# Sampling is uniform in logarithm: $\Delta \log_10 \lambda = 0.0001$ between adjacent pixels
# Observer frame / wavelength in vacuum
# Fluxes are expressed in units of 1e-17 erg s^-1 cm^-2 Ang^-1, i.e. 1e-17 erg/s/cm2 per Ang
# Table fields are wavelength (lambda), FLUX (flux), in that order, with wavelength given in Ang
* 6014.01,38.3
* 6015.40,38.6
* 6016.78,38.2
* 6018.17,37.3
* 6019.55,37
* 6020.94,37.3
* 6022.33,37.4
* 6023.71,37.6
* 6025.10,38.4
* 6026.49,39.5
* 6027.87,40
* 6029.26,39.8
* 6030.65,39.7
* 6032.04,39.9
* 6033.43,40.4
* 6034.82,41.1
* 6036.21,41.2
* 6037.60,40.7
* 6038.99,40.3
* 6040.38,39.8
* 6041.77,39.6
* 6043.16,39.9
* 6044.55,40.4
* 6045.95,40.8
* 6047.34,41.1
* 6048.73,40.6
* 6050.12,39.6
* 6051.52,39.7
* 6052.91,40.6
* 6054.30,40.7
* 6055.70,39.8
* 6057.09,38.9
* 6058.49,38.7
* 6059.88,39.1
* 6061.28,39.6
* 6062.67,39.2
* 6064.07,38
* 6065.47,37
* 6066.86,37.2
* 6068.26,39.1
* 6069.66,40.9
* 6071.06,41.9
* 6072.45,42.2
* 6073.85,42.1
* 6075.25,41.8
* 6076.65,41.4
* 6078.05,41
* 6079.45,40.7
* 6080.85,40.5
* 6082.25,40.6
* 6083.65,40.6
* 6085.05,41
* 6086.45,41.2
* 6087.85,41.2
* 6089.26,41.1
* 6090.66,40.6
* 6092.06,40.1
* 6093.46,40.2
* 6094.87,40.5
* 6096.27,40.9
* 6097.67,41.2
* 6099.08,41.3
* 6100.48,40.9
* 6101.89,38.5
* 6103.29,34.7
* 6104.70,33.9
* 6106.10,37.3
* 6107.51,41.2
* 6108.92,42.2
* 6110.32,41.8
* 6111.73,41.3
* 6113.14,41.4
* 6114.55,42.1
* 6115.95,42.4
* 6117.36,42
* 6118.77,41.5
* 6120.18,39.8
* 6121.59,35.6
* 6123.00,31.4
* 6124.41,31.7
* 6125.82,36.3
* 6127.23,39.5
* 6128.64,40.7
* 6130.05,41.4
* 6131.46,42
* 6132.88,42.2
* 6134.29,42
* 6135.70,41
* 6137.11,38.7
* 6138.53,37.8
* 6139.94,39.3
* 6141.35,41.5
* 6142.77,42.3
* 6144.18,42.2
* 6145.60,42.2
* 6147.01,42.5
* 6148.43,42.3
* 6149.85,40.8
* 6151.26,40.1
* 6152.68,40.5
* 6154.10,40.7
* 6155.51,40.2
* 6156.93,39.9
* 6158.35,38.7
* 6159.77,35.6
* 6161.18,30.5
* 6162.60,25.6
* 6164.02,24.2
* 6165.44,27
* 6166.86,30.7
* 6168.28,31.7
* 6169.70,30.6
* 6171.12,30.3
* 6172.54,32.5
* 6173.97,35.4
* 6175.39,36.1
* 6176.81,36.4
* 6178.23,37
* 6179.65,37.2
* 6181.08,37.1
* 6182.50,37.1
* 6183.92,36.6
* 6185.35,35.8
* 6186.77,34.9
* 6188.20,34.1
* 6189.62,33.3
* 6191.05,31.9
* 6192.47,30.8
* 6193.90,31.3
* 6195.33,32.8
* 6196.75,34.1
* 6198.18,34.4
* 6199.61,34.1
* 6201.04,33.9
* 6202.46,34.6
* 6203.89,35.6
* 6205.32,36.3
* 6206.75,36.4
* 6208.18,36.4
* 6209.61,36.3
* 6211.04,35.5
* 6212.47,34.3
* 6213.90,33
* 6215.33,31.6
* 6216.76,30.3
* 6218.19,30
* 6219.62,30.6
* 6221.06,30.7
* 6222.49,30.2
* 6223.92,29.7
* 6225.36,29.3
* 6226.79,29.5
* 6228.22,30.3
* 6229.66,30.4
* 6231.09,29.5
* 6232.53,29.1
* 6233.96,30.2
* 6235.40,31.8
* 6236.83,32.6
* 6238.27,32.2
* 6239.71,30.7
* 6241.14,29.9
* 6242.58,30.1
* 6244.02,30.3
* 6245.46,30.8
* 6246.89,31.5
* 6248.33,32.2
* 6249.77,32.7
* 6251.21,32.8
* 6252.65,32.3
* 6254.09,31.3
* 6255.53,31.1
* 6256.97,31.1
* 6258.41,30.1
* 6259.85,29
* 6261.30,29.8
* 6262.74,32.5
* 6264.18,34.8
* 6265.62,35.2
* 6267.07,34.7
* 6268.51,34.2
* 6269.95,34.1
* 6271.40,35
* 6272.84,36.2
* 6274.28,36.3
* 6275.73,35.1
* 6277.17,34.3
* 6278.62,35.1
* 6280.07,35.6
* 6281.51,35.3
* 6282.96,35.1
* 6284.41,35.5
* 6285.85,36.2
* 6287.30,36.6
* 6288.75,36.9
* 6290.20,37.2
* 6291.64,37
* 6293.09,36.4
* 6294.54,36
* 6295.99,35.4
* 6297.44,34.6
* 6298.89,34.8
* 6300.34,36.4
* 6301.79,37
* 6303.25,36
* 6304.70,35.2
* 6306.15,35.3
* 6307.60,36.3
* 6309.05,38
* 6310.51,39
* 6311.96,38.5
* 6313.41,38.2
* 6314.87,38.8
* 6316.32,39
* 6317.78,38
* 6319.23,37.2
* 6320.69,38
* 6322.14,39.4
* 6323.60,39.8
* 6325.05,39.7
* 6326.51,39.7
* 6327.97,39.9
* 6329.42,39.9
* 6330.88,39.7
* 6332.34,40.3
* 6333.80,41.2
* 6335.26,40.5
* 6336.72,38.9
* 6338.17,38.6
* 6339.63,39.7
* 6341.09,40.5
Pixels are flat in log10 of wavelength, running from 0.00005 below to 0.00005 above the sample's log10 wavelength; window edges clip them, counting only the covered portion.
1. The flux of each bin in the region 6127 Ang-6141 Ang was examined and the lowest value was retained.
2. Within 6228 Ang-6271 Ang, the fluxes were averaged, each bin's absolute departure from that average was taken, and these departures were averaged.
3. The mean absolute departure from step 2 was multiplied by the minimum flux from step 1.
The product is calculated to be 54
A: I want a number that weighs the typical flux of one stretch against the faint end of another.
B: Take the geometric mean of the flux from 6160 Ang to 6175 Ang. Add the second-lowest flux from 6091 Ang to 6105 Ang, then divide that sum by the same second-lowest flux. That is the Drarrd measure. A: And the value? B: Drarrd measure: 1.9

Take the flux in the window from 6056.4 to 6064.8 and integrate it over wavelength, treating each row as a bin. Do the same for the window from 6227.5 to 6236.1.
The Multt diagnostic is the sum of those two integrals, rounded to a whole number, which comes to 586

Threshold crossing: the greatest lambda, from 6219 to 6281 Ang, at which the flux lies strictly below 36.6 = 6280.07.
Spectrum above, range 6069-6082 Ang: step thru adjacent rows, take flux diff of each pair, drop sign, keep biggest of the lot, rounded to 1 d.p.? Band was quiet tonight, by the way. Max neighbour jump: 1.0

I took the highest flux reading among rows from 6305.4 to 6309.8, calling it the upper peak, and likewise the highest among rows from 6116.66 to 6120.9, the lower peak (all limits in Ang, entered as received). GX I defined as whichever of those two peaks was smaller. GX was 38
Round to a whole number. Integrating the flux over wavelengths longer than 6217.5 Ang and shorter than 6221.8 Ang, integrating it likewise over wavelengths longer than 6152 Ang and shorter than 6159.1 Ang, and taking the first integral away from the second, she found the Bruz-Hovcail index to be 153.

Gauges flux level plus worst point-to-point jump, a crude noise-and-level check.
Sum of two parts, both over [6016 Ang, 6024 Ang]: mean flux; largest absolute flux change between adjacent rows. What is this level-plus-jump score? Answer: 38.4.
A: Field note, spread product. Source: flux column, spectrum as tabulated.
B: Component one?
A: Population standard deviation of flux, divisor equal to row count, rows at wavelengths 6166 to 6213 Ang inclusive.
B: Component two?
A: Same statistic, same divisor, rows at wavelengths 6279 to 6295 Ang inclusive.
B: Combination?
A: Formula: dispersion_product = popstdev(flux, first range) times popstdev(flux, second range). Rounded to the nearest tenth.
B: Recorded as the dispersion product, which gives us 1.5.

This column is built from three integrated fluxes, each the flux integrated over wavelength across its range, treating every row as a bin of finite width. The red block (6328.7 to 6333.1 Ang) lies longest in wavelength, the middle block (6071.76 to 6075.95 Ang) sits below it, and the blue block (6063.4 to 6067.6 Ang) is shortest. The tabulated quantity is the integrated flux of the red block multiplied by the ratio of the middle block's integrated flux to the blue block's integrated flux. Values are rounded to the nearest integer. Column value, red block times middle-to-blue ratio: 197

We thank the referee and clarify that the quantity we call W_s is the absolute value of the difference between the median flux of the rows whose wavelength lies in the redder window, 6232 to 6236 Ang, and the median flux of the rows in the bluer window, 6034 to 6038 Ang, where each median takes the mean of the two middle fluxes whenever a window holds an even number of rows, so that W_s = 10.9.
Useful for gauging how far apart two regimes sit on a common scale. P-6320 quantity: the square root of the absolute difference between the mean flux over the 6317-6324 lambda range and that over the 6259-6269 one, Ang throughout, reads 2.4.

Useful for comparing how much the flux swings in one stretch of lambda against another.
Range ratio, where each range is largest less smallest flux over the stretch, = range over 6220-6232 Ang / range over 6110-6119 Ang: 1.3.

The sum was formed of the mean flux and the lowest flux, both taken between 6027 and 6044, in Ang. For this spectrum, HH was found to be 80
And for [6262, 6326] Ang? 69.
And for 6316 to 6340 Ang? 77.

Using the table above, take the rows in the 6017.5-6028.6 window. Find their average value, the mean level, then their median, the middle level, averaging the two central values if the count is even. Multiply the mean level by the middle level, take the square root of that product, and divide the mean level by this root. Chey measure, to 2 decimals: 1.01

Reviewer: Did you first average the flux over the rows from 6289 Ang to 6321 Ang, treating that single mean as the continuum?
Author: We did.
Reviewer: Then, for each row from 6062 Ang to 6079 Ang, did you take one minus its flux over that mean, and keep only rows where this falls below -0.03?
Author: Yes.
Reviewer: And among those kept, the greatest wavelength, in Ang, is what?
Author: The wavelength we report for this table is 6078.05 Ang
